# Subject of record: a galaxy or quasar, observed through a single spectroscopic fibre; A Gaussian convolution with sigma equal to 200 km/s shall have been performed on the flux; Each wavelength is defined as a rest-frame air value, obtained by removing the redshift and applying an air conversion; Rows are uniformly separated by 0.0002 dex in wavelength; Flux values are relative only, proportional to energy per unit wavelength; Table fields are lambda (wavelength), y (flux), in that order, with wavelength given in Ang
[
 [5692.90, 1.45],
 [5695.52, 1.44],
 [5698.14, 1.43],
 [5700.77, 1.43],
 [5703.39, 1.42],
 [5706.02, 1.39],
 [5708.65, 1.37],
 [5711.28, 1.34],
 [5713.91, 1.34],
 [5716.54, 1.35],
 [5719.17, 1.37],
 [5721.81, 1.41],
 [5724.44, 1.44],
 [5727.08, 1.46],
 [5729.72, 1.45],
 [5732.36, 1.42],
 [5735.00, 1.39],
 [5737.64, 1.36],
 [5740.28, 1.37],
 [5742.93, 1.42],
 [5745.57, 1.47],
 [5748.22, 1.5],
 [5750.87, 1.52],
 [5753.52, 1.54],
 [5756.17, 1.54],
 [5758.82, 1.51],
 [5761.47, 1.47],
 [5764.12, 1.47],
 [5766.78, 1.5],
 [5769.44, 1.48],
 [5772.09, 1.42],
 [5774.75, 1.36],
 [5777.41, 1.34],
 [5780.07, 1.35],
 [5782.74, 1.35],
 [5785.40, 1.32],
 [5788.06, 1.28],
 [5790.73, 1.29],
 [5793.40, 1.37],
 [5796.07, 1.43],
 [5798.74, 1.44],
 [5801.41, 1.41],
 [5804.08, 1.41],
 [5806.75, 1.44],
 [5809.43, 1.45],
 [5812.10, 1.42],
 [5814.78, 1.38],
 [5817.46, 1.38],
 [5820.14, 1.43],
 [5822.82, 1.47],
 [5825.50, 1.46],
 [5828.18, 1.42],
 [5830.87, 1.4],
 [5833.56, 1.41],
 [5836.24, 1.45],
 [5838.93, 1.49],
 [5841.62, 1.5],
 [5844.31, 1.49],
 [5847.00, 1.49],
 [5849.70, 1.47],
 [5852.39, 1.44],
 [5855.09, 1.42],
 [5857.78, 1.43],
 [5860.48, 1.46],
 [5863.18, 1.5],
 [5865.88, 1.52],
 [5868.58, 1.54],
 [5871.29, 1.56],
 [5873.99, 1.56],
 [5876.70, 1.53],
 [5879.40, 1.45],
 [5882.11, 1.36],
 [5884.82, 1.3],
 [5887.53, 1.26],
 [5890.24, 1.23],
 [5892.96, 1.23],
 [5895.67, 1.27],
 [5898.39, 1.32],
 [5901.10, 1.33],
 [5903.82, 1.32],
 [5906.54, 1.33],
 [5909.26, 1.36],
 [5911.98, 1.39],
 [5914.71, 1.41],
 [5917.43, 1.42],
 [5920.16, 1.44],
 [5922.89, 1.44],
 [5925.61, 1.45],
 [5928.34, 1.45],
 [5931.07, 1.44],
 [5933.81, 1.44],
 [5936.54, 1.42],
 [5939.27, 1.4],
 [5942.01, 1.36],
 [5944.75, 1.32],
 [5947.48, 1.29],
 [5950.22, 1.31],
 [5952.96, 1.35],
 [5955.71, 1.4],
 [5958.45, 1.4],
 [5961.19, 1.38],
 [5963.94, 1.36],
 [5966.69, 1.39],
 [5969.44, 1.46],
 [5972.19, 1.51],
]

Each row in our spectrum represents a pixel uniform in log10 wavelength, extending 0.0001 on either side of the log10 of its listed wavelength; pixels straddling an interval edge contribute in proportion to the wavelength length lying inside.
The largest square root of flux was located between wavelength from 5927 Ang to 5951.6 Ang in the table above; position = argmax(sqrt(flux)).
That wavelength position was 5928.34 Ang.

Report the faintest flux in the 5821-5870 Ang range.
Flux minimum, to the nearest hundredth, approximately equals 1.40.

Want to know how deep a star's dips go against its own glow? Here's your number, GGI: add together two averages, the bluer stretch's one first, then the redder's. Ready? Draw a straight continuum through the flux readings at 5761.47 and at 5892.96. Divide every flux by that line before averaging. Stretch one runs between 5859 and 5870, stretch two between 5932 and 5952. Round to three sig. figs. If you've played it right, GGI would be 2.37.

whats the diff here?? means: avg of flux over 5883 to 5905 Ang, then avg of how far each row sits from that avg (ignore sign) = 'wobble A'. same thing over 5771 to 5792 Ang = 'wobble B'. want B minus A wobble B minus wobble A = -0.003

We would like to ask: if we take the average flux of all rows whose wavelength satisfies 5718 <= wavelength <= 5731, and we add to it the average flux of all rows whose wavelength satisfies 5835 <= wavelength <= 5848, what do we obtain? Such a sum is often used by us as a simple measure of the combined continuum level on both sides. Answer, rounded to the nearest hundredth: 2.91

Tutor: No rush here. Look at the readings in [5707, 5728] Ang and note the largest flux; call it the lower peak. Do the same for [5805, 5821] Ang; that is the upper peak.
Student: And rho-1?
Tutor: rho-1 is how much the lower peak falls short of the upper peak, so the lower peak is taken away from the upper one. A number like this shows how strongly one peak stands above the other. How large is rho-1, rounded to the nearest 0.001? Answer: -0.010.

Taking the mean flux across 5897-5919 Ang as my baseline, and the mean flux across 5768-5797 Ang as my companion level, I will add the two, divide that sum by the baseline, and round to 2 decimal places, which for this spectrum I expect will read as 2.00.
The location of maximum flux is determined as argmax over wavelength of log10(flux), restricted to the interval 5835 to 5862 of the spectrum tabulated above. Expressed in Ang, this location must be 5841.62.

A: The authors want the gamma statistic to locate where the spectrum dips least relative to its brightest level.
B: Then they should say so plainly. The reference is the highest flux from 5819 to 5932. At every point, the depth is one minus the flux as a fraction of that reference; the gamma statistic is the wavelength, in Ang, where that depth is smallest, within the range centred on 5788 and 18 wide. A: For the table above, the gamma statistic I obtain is 5796.07 Ang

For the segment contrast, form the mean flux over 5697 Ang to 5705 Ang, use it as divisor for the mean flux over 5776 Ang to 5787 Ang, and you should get 0.94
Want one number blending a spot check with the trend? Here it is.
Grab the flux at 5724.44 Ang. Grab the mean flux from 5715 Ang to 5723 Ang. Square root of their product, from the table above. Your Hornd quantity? 1.41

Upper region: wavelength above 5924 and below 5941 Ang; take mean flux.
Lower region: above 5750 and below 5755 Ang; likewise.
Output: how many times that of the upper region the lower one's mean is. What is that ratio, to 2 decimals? 1.07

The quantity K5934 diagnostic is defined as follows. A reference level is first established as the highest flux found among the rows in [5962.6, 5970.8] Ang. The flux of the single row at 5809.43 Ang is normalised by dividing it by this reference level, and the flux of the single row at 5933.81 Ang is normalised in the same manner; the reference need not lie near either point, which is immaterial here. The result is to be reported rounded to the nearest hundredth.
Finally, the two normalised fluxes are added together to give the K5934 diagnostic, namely 1.98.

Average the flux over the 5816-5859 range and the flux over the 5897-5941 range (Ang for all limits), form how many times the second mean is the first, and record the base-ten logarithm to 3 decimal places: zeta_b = -0.015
